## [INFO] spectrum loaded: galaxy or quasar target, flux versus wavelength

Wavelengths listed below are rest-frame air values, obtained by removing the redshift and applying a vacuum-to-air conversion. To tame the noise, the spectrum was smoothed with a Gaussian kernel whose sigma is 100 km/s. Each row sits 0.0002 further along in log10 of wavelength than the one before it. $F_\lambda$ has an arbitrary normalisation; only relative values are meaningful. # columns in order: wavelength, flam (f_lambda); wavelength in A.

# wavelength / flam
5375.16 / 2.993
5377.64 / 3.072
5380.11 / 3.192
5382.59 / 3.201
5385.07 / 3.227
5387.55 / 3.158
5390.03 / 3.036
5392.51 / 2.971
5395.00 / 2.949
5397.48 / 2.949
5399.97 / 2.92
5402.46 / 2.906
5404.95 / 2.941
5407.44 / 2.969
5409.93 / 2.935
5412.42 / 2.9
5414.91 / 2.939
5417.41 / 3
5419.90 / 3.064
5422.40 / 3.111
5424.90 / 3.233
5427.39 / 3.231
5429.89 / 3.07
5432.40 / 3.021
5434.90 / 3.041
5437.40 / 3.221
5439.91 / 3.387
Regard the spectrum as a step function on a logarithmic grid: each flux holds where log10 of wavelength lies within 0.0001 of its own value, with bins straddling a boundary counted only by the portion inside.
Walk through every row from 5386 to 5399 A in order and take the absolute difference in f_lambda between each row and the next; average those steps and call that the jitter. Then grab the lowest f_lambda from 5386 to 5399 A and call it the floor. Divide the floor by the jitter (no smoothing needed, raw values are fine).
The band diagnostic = 56.4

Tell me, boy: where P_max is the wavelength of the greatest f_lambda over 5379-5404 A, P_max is 5385.07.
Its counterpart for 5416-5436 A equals 5424.90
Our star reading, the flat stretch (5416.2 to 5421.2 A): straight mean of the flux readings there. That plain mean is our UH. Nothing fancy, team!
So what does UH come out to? 3.03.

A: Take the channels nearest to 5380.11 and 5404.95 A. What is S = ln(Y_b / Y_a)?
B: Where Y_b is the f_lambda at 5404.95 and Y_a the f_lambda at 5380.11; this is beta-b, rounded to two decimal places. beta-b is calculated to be -0.08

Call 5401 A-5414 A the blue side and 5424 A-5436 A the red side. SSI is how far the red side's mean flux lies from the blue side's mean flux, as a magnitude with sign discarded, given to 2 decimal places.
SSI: 0.19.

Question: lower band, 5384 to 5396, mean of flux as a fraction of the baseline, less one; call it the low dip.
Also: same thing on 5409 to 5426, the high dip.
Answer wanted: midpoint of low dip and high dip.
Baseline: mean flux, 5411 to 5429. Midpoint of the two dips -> -0.007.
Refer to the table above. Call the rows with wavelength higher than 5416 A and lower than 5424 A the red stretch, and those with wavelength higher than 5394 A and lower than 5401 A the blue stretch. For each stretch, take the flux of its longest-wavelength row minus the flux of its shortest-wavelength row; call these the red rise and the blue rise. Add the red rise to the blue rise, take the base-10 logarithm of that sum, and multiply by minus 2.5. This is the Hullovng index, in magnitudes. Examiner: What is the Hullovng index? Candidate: 2.7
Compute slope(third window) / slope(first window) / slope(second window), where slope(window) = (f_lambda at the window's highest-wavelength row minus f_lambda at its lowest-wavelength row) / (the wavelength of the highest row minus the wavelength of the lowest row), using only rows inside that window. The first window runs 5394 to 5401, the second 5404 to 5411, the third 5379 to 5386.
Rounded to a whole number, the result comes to 1004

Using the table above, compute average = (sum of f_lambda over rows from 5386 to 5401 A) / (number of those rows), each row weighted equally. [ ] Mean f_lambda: 3.00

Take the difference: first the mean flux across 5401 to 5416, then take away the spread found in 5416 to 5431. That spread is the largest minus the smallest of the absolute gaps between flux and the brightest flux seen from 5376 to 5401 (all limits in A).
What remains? 2.71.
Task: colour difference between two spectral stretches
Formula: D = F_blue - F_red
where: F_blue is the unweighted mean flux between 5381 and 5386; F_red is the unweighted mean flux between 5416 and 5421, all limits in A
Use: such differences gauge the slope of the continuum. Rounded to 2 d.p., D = 0.18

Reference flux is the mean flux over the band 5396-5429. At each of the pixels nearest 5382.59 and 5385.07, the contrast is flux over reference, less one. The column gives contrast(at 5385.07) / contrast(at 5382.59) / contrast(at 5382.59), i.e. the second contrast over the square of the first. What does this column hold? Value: 18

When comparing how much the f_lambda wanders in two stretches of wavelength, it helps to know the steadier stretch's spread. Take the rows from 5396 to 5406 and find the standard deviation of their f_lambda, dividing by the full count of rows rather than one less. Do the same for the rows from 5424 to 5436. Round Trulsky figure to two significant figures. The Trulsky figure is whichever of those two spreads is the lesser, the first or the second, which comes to 0.017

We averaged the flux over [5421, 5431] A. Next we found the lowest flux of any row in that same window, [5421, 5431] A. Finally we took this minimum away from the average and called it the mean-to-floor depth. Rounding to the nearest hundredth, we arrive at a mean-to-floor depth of 0.09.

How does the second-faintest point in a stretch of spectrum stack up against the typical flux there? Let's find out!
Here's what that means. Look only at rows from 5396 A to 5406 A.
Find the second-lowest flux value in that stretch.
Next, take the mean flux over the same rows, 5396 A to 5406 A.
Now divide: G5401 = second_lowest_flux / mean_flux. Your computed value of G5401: 0.997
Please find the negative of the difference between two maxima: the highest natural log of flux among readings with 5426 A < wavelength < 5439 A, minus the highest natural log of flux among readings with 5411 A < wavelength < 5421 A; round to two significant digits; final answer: -0.053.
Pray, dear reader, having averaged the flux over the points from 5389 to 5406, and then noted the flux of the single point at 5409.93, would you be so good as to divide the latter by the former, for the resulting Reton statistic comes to 0.99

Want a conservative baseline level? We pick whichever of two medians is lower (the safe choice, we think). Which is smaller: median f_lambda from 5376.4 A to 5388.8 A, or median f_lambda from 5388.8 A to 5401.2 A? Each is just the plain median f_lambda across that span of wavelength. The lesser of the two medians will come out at 2.95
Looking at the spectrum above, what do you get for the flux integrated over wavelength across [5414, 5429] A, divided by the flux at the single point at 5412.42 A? 16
